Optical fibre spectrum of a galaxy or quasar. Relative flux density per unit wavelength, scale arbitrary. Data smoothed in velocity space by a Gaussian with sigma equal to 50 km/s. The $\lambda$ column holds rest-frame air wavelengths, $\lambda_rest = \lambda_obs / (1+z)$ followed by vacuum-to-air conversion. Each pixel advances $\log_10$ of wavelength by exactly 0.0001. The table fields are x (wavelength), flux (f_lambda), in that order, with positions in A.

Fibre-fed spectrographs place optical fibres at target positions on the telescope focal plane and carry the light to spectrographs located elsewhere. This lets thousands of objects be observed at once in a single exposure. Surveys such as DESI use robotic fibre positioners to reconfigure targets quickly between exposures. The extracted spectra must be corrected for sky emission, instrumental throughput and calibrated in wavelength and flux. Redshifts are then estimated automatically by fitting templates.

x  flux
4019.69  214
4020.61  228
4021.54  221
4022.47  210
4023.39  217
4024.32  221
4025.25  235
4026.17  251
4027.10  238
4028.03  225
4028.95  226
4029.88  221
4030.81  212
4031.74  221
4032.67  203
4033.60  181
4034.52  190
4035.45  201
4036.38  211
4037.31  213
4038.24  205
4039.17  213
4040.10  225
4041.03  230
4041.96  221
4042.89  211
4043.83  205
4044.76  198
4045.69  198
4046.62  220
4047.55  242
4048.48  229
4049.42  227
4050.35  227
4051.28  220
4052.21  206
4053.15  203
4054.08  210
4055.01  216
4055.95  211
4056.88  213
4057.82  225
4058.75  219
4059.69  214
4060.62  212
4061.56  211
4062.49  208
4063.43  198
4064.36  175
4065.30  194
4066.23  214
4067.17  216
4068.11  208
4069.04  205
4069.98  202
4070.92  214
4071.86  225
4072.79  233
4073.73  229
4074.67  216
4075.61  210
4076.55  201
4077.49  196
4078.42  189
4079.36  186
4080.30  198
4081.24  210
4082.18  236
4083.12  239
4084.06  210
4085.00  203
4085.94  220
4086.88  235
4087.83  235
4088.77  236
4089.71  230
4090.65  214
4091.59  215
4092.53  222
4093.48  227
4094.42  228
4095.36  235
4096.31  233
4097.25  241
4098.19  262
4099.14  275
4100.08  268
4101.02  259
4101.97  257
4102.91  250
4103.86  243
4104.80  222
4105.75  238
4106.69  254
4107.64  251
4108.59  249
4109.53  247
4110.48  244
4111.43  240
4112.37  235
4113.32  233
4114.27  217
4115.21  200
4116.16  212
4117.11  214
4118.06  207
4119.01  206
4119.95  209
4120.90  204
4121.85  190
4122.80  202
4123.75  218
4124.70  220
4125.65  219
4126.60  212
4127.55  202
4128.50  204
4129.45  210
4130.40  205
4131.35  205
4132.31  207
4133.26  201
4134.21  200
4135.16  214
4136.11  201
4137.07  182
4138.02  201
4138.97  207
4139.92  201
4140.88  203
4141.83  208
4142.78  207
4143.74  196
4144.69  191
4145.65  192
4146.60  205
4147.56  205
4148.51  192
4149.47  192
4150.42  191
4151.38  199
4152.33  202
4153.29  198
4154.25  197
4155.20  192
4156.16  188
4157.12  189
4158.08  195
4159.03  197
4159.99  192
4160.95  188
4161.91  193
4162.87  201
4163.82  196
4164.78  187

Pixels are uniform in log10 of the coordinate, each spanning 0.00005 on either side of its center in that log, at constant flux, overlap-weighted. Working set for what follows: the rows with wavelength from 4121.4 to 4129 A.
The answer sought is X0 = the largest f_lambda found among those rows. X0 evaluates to 220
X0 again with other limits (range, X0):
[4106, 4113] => 254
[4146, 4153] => 205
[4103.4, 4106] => 243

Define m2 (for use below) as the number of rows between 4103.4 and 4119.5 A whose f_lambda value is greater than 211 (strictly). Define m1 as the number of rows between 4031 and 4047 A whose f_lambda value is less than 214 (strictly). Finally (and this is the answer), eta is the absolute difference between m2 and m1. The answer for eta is 2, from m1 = 12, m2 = 14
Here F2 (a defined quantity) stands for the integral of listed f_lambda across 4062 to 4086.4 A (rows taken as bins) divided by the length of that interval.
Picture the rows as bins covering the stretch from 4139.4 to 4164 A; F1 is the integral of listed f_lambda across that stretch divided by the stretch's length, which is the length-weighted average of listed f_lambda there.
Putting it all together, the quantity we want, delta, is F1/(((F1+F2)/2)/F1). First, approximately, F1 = 197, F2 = 209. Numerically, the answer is 191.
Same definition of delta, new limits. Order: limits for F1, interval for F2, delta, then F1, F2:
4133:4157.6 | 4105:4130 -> 188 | 198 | 221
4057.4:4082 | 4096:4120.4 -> 195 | 208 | 237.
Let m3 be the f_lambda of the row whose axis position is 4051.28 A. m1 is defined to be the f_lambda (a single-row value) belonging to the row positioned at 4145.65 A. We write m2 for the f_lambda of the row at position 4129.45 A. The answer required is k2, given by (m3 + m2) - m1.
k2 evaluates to 238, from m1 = 192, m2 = 210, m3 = 220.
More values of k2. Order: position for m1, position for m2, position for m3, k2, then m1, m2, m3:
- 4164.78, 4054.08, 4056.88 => 236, 187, 210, 213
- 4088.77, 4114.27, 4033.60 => 162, 236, 217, 181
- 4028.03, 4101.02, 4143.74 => 230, 225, 259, 196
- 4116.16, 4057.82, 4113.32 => 246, 212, 225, 233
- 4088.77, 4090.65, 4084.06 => 188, 236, 214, 210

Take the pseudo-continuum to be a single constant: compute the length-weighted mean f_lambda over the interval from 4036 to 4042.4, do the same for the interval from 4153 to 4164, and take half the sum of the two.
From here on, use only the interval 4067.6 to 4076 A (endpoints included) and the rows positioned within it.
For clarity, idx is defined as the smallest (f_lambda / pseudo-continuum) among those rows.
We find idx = 0.984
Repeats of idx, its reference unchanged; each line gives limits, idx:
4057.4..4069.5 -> 0.852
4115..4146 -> 0.886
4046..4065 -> 0.852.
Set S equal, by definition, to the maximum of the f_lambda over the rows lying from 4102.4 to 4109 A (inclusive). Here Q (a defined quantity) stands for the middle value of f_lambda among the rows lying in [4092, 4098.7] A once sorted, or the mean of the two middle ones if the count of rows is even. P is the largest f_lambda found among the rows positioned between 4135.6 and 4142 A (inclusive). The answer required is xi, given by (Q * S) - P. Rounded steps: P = 208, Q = 233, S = 254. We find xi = 58974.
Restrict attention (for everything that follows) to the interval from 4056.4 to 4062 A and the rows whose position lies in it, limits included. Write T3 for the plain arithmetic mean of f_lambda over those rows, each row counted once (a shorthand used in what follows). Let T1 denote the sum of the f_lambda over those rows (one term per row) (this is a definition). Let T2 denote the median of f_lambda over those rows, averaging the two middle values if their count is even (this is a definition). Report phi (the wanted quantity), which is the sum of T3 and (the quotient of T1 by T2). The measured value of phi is 222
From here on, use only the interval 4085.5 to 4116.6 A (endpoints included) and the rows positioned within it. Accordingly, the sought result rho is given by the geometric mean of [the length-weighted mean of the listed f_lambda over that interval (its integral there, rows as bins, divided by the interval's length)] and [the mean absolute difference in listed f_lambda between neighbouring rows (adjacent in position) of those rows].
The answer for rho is 43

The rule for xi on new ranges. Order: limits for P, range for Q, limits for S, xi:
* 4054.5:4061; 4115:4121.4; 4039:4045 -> 47385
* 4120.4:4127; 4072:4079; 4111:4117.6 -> 50180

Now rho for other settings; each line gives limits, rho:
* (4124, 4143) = 37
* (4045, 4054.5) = 47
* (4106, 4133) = 36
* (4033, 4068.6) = 42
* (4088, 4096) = 37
